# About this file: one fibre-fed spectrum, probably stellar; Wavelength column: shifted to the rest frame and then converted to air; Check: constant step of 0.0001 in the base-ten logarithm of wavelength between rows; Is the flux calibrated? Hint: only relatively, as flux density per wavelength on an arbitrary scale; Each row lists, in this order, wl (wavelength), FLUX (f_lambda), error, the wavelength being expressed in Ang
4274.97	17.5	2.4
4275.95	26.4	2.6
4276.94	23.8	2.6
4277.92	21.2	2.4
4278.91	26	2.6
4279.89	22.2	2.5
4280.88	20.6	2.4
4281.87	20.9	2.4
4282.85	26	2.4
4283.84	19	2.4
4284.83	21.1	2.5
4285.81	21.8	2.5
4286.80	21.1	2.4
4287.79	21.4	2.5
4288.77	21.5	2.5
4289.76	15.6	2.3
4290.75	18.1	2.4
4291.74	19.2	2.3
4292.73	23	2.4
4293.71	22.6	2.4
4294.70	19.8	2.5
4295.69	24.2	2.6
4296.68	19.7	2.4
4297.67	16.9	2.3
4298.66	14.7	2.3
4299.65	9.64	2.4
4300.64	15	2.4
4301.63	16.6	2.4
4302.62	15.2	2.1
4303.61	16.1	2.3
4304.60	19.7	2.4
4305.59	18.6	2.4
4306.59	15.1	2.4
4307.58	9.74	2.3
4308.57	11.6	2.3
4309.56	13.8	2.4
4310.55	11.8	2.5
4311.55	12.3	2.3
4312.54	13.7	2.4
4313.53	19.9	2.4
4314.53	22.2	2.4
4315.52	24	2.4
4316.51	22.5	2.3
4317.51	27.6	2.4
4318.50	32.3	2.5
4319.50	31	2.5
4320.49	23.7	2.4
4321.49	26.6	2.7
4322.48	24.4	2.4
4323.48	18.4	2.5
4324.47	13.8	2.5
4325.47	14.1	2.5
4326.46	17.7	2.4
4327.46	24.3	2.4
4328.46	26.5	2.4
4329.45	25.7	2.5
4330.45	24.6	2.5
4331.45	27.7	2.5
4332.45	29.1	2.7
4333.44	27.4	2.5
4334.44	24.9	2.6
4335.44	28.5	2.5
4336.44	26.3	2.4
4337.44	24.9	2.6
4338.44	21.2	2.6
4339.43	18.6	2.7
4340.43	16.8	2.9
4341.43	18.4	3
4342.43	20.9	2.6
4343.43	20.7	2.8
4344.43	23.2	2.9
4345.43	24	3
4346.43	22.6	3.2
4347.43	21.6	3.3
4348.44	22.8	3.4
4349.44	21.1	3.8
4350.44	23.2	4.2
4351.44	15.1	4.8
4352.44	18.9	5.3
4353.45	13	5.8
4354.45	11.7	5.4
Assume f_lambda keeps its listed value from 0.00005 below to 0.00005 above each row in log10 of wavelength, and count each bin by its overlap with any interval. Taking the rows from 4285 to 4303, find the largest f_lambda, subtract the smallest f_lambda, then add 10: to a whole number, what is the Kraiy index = 25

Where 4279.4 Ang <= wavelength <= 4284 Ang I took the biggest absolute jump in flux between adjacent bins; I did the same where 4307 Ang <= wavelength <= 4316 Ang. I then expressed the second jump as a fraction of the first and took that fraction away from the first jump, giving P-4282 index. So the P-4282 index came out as 6.1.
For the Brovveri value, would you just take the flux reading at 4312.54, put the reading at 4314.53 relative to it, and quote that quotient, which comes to 1.6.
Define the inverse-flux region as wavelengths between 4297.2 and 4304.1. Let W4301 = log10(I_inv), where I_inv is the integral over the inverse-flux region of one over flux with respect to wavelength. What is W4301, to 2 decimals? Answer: -0.32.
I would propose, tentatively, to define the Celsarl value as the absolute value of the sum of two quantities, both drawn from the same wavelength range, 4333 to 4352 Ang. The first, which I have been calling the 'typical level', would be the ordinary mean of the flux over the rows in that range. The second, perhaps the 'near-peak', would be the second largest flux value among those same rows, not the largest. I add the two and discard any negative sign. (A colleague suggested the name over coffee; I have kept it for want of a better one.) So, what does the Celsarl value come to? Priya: 49.6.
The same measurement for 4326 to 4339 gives 53.8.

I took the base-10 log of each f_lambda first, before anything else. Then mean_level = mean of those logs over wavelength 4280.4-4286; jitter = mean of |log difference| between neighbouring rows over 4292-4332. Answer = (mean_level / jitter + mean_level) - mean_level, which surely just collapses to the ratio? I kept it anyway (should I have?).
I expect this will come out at 19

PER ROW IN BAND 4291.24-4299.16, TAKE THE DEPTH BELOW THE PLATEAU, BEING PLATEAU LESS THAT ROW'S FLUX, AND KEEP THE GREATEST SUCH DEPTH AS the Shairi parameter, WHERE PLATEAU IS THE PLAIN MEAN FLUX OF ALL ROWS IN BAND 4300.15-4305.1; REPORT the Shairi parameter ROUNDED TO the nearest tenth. 1.8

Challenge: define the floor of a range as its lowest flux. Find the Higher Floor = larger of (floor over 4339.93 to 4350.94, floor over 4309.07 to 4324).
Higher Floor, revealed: 16.8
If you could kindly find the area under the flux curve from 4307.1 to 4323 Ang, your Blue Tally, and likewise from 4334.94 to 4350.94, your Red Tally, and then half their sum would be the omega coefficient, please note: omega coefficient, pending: 340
